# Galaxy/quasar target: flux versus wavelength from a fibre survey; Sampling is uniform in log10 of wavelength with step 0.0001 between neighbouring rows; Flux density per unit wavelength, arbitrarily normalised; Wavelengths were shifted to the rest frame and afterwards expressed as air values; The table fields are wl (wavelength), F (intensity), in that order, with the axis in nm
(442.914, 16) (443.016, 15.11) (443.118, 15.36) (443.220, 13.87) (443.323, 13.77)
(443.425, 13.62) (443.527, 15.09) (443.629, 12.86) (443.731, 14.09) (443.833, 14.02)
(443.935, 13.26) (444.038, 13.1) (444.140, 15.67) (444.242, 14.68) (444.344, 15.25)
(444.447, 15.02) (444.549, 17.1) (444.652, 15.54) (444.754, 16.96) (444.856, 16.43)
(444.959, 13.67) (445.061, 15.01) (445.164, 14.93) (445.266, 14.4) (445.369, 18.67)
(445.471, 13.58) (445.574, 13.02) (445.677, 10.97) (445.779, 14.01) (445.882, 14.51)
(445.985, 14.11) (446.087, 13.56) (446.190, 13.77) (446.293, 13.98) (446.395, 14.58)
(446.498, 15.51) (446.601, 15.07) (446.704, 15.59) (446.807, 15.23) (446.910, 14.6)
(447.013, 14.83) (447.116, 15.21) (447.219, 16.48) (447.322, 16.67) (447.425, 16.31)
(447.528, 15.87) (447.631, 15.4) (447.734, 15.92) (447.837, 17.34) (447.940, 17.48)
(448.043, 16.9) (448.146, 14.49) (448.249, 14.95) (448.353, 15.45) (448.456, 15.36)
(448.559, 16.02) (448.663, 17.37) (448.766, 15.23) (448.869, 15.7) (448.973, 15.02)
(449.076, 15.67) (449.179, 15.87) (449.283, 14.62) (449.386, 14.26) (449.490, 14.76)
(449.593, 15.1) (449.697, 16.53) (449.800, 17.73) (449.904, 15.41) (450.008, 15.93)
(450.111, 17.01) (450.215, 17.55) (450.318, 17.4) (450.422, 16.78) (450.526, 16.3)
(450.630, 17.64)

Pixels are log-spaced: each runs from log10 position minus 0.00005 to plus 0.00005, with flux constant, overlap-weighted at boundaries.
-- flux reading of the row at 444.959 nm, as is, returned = 13.67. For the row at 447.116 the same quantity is 15.21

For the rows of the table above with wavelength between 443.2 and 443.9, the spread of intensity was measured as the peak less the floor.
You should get 2.2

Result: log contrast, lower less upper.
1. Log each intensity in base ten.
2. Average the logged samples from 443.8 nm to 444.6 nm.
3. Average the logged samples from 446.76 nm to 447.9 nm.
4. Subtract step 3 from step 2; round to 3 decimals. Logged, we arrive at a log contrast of -0.031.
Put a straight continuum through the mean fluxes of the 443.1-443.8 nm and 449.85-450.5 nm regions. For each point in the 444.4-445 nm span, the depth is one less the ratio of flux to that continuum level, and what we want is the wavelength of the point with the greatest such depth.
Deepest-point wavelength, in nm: 444.959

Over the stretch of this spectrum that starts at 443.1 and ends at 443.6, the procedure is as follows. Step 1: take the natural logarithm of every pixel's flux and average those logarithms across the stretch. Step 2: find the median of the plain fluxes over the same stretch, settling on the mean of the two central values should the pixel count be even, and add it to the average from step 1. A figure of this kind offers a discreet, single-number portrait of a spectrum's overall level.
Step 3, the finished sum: 16.5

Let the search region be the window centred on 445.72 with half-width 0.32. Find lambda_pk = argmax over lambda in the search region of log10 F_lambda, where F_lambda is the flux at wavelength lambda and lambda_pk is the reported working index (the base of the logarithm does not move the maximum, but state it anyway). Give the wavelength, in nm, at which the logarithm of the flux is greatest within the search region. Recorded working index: 445.882 nm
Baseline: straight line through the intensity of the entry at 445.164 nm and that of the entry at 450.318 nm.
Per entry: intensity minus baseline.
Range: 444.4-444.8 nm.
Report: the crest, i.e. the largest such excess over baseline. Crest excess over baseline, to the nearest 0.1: 2.5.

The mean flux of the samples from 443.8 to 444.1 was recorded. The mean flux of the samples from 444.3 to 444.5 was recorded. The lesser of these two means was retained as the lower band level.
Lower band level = 13.5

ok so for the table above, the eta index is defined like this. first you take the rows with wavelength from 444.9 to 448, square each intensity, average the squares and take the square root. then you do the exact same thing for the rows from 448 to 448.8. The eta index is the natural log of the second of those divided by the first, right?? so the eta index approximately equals 0.043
